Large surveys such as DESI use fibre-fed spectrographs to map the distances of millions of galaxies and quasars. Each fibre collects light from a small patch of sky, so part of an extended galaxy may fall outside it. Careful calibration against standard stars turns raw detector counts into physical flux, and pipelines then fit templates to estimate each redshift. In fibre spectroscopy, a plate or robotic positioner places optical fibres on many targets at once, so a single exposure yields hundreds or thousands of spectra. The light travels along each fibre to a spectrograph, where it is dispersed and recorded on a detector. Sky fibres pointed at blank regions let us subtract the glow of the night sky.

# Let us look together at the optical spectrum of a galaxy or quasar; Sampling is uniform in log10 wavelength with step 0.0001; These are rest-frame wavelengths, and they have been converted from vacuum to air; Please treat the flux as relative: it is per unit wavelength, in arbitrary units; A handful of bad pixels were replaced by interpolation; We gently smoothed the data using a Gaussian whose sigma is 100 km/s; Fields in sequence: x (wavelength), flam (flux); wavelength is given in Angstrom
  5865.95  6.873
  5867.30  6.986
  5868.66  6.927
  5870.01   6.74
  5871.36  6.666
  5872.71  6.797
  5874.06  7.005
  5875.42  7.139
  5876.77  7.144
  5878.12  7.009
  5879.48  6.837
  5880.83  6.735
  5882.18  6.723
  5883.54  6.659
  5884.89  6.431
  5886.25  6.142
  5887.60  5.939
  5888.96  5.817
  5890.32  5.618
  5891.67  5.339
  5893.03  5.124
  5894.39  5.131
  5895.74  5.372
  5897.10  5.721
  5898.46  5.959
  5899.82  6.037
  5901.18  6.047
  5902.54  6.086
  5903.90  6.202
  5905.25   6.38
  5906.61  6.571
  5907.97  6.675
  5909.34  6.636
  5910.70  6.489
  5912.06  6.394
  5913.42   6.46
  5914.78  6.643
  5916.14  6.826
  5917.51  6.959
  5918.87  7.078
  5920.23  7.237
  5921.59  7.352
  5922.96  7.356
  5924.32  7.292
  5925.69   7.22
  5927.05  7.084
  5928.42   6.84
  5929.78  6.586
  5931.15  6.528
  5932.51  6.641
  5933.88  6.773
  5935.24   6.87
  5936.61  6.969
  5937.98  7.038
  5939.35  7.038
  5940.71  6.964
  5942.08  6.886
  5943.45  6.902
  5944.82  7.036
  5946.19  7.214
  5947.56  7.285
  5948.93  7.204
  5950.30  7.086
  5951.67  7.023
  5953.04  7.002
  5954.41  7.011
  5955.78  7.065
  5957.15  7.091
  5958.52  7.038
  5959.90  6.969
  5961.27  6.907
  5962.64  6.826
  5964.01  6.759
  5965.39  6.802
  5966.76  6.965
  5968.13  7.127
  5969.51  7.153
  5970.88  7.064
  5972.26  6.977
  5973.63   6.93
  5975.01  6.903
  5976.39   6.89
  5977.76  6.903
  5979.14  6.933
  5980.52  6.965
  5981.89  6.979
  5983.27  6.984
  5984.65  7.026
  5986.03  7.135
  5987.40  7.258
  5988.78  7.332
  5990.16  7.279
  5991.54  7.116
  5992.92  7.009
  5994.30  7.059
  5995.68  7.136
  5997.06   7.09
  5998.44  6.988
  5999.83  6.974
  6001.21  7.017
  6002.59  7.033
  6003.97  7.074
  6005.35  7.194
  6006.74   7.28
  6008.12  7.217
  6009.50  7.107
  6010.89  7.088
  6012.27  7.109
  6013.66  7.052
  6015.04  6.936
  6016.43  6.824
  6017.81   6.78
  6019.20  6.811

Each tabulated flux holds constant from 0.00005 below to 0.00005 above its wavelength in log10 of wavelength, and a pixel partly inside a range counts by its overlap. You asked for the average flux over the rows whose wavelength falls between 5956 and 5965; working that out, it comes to 6.93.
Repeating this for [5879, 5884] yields 6.74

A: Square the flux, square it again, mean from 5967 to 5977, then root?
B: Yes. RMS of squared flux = 49.1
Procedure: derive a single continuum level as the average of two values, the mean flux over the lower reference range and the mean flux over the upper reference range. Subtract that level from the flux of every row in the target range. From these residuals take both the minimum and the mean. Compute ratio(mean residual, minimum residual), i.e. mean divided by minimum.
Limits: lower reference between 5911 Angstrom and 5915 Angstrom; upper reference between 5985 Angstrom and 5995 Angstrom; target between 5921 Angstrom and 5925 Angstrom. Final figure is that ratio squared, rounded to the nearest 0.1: 1.2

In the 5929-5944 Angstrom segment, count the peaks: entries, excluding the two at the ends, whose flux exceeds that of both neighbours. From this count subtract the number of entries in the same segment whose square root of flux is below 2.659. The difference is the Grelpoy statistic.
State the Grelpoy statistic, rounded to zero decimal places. -11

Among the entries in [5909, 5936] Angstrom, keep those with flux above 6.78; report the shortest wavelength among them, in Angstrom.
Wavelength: 5916.14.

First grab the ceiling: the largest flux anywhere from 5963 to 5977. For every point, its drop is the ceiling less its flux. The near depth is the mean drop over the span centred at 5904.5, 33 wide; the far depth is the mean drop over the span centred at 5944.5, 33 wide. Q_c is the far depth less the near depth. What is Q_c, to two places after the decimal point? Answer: -0.76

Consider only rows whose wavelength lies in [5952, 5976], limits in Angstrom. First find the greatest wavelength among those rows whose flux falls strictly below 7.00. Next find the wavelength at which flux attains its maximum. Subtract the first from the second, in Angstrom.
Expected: -5.5 Angstrom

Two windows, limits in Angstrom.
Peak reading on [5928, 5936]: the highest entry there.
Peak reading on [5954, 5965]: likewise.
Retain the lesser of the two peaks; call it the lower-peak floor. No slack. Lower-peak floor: 6.87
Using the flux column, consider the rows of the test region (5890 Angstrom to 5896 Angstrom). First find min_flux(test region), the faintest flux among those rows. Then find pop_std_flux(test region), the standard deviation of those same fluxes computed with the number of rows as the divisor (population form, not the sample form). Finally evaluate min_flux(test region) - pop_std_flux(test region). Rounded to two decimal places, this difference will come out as 4.94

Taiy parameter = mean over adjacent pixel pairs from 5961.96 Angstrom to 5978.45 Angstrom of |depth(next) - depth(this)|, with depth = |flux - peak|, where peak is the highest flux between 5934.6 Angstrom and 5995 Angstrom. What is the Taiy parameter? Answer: 0.067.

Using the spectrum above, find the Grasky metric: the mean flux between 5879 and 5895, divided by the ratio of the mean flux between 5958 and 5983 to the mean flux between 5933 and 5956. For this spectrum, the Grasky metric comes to 6.1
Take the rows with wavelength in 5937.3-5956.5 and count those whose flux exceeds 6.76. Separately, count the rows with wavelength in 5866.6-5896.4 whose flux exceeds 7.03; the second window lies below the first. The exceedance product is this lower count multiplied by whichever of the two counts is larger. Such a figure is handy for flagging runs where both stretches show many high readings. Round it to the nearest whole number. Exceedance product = 28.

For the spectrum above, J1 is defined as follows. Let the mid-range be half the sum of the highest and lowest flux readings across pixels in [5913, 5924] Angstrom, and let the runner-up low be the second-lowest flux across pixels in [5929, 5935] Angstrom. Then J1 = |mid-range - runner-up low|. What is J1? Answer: 0.32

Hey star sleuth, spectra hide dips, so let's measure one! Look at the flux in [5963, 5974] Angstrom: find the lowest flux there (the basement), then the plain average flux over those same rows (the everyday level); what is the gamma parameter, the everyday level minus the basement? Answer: 0.21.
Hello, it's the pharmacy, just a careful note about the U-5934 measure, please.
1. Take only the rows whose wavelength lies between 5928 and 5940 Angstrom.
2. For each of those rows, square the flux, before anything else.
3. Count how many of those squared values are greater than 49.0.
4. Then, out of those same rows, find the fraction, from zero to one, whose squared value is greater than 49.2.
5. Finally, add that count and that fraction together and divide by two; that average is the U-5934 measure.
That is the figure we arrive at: 1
